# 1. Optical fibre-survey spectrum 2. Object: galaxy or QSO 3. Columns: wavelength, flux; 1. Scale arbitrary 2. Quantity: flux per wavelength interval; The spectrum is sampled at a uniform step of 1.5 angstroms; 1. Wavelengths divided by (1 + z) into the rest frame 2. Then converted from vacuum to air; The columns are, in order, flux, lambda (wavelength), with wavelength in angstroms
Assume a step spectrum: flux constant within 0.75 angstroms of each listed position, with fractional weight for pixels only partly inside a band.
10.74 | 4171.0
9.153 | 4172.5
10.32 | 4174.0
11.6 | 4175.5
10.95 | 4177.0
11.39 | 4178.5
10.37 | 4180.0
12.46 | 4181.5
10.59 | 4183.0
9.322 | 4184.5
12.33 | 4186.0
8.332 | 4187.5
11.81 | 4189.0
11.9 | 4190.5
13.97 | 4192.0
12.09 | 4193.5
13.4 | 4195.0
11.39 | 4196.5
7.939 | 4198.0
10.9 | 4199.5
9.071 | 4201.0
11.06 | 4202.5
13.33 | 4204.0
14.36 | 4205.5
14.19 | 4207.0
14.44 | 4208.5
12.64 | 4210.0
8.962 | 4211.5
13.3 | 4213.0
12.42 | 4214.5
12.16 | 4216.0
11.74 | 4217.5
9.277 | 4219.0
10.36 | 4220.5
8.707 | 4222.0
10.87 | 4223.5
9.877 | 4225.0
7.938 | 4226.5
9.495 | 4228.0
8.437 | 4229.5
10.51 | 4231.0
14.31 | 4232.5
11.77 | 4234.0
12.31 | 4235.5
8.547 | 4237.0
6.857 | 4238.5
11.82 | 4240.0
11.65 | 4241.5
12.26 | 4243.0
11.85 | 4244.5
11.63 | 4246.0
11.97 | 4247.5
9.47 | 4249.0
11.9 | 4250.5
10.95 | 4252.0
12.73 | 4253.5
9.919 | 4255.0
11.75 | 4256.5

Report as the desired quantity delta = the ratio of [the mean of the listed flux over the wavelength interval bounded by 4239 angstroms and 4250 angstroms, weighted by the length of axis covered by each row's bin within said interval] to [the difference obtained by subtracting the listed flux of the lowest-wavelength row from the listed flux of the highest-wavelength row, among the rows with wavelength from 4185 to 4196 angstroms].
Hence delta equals 11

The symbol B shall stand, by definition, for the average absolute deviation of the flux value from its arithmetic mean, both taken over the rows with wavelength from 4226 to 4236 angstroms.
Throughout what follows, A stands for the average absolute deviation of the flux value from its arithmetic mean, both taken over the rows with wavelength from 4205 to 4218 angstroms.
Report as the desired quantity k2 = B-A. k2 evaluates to 0.58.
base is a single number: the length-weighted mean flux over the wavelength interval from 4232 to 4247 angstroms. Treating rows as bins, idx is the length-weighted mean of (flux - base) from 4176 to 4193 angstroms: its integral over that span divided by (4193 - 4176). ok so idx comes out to 0.0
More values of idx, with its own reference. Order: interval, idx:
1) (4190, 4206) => 0.5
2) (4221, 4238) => -1.1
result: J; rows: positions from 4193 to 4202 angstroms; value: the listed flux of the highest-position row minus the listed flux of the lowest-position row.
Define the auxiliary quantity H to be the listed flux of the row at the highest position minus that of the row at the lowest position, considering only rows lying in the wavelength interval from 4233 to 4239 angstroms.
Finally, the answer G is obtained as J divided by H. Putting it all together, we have 0.6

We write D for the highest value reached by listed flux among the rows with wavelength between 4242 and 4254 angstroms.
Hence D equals 12.73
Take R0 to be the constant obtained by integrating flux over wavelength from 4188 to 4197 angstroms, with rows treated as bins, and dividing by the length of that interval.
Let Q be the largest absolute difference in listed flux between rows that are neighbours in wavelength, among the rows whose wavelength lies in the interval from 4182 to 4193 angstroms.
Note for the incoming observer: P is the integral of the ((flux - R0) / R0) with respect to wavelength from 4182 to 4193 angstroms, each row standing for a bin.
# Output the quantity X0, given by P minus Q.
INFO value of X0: -5.0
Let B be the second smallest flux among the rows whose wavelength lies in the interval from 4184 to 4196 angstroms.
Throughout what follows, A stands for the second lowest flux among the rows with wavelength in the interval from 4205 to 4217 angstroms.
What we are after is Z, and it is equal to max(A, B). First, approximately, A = 12.16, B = 9.322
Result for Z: 12.2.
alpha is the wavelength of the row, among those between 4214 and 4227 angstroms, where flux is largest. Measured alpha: 4214.5 angstroms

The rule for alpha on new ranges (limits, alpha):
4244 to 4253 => 4247.5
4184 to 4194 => 4192.0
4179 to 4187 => 4181.5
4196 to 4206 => 4205.5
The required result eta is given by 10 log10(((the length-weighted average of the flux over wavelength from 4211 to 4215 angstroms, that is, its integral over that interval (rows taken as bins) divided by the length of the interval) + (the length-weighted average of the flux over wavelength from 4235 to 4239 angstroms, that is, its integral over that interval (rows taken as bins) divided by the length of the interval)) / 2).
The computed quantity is 10.2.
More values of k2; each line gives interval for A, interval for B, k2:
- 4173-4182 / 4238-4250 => 0.75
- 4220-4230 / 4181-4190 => 0.52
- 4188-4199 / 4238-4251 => 0.07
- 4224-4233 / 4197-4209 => 0.63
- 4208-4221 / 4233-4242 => 0.42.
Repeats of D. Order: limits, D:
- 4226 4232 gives 10.51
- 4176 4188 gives 12.46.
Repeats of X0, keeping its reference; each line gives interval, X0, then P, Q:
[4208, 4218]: -4.5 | -0.12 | 4.34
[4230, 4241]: -6.3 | -1.34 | 4.96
